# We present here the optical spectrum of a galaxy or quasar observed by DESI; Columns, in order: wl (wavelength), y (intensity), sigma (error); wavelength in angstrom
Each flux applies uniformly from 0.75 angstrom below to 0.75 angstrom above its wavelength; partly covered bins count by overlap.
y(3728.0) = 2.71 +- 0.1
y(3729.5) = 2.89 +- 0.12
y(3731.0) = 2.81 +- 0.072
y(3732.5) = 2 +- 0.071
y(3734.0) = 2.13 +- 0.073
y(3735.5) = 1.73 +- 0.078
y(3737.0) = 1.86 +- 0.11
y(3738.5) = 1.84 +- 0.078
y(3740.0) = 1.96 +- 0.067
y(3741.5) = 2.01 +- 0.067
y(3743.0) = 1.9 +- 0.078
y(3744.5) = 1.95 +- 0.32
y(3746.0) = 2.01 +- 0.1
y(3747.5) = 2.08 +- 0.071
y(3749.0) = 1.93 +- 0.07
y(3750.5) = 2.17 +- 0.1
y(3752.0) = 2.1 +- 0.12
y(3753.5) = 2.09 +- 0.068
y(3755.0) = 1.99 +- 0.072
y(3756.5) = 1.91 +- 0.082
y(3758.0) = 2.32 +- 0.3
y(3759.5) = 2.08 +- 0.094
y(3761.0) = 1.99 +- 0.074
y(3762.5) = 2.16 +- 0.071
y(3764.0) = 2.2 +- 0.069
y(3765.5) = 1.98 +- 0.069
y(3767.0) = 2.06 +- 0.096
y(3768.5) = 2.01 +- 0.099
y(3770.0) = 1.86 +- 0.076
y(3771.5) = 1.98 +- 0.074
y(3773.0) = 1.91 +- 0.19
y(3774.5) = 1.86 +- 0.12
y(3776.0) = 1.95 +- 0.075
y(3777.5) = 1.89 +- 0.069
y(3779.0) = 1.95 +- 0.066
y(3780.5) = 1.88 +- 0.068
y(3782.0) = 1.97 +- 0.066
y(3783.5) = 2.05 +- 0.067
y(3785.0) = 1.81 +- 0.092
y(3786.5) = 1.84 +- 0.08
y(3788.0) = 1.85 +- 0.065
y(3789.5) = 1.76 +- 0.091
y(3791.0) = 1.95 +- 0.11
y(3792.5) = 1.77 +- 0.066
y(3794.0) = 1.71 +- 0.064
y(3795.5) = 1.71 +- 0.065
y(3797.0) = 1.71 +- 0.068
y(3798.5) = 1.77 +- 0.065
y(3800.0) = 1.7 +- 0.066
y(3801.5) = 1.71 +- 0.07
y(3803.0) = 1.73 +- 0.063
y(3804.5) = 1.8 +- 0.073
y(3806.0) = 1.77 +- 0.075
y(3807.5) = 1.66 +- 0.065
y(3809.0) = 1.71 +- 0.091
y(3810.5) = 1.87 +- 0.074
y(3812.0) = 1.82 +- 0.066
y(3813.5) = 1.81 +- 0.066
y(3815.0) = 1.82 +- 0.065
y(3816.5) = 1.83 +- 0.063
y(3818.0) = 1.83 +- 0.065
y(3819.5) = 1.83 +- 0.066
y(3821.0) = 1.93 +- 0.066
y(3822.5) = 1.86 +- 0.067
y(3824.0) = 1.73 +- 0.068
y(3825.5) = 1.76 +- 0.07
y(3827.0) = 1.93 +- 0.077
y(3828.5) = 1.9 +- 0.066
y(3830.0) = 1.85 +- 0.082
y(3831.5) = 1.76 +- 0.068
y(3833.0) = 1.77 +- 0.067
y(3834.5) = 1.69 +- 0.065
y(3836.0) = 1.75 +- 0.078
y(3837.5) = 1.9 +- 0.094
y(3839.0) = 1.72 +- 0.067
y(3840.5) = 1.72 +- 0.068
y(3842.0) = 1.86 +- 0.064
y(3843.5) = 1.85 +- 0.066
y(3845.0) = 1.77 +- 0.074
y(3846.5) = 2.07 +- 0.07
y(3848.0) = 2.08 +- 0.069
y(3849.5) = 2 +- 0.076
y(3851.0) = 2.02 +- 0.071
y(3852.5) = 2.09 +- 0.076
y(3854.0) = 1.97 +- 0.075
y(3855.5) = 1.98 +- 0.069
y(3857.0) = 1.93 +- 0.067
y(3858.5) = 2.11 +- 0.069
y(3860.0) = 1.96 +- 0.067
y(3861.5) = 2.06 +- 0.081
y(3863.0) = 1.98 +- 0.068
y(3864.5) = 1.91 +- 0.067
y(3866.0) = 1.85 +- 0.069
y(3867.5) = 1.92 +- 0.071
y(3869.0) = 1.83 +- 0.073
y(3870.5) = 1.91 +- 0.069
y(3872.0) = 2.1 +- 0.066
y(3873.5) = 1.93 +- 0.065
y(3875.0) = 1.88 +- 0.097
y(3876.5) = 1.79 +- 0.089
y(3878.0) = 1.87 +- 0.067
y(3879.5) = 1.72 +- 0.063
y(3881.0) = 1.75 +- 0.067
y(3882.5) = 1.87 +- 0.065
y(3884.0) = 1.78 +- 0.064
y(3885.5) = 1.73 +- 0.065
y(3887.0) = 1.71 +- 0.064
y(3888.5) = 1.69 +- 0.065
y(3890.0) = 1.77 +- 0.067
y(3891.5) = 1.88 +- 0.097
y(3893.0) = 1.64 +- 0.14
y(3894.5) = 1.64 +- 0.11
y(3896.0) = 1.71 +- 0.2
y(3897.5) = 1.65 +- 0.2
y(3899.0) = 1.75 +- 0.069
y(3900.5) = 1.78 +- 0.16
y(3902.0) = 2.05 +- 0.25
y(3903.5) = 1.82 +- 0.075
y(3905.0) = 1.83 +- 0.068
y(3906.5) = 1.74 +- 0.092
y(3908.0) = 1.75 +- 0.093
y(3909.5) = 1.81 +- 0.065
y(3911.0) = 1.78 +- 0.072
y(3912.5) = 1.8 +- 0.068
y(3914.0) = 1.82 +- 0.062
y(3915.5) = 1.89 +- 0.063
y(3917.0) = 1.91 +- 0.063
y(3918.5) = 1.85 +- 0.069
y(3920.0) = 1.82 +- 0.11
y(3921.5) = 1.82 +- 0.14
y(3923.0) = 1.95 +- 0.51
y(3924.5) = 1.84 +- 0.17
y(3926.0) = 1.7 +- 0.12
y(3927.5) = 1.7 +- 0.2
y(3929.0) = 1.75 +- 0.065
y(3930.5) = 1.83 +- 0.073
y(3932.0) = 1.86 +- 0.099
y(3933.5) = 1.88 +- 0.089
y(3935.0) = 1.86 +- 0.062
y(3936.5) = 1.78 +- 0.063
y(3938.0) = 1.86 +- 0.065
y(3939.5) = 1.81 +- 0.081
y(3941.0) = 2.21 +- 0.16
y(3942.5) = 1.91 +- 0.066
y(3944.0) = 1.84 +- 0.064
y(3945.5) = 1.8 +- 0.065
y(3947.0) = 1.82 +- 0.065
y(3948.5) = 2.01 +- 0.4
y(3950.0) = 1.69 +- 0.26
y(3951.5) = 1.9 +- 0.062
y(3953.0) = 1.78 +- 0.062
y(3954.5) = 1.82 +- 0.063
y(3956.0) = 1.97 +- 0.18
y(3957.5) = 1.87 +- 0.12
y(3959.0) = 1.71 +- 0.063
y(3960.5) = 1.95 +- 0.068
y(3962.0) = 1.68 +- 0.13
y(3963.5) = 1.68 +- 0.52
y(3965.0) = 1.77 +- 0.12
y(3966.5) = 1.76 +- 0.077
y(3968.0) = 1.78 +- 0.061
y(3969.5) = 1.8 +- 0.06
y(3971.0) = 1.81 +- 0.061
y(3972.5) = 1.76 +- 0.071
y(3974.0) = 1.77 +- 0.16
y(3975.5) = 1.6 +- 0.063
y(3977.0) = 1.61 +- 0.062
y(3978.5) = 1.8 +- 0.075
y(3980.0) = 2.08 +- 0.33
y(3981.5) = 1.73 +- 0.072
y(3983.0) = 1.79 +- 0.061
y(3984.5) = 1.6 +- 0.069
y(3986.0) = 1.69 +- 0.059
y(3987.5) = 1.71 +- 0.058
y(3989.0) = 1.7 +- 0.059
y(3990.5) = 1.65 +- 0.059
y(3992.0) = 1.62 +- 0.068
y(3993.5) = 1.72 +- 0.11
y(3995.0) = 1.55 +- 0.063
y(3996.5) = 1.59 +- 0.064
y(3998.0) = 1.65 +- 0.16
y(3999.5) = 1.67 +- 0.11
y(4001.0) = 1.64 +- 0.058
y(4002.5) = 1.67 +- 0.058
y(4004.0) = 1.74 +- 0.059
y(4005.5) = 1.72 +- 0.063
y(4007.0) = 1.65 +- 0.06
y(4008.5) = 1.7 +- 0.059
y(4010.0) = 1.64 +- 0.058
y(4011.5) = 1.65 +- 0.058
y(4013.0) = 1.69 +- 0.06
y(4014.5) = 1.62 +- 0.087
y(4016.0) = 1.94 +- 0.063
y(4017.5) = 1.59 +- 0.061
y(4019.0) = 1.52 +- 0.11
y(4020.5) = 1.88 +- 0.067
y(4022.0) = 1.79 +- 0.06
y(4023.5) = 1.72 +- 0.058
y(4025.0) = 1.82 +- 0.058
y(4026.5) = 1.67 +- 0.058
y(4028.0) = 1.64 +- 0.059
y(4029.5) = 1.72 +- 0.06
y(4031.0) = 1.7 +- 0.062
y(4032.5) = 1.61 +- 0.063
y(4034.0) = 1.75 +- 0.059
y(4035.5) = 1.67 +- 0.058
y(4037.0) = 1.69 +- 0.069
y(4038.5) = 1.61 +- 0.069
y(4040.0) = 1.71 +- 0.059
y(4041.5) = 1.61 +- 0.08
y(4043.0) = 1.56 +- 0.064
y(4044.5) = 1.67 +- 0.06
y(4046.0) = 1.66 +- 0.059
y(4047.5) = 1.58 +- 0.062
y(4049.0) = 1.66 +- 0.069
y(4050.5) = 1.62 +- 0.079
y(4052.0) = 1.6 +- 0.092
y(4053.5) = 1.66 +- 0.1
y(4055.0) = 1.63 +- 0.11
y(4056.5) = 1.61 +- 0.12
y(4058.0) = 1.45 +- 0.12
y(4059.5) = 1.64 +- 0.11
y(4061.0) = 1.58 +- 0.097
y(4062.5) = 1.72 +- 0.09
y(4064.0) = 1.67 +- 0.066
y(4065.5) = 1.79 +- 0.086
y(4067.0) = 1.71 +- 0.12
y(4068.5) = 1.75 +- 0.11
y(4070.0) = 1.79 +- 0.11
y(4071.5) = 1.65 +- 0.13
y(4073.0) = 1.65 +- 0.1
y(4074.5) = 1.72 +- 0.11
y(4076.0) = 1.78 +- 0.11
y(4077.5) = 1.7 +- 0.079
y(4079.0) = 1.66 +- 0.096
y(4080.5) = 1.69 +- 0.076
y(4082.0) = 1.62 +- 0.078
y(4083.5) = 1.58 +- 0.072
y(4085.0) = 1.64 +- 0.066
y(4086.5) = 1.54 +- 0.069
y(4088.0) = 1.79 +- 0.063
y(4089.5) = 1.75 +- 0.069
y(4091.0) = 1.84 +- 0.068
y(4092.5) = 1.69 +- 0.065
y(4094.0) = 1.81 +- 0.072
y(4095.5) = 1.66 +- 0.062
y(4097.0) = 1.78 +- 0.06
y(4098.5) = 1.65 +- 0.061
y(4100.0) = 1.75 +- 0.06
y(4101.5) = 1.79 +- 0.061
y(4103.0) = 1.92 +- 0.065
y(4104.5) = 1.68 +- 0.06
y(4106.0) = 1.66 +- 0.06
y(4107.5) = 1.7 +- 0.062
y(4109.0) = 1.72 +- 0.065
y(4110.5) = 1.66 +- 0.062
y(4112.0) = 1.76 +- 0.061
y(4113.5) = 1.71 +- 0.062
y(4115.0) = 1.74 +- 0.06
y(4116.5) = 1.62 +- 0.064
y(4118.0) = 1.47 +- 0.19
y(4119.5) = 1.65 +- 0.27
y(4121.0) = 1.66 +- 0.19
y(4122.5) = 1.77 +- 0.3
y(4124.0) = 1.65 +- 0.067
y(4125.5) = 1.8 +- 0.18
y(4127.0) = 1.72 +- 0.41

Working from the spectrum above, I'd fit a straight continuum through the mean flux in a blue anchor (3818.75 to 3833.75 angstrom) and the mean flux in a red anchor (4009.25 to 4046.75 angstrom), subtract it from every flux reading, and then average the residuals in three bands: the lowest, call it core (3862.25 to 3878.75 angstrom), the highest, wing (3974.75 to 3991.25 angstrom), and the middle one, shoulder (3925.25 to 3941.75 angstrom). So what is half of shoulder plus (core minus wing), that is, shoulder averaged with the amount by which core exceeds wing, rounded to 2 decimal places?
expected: 0.09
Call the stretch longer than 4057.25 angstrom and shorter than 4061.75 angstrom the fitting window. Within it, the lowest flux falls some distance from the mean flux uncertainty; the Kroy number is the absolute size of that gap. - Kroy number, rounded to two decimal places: 1.34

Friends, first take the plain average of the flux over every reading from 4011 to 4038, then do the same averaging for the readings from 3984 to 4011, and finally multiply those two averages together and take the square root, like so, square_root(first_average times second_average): 1.68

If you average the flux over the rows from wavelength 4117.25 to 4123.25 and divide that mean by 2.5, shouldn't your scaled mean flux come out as 0.655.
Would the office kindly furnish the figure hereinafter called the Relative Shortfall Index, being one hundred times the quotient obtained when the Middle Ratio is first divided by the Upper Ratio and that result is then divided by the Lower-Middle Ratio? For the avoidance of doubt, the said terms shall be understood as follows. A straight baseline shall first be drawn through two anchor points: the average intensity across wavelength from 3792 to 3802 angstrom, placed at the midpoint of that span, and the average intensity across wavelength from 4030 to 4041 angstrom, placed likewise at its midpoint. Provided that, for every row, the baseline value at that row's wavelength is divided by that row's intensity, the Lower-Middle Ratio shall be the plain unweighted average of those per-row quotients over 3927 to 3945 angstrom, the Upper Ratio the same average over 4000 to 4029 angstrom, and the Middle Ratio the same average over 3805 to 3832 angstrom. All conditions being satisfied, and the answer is 104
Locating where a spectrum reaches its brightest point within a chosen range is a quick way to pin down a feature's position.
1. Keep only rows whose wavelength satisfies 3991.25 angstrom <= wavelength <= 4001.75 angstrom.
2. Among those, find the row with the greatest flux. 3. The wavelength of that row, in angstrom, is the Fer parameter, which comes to 3993.5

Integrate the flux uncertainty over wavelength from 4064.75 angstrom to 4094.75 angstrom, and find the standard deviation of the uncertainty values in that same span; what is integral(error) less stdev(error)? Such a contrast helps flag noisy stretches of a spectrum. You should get 2.6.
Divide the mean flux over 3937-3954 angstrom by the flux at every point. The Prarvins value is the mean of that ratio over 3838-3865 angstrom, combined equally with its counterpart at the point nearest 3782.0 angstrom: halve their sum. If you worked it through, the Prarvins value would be 0.96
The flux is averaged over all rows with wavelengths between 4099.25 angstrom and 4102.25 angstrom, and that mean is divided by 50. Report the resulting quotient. 0.0354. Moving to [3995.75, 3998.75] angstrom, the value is 0.0324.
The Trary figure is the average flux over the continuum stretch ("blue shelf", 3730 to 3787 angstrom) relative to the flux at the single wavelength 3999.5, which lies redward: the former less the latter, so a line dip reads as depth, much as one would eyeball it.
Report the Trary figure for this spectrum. 0.34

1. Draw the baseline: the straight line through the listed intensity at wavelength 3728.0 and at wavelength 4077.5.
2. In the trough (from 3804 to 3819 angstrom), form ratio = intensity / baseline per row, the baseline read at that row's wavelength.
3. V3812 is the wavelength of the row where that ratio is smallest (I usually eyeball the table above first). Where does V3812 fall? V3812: 3807.5 angstrom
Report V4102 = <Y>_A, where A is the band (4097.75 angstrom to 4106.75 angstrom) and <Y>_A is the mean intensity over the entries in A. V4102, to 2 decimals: 1.74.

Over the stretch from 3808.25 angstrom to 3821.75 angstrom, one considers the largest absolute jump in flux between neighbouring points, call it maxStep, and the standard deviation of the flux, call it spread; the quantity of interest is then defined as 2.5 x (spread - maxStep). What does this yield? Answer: -0.26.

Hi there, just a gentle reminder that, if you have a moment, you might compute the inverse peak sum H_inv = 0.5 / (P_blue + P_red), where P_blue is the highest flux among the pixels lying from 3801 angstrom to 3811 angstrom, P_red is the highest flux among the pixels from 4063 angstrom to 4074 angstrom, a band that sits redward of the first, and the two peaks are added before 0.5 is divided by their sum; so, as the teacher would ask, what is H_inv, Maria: 0.137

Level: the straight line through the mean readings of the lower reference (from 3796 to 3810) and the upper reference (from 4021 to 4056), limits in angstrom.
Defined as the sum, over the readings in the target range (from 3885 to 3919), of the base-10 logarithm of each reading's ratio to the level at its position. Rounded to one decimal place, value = 0.4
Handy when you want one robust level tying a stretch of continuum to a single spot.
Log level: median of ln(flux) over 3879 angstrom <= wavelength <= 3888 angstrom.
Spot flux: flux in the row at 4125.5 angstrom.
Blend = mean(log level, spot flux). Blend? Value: 1.18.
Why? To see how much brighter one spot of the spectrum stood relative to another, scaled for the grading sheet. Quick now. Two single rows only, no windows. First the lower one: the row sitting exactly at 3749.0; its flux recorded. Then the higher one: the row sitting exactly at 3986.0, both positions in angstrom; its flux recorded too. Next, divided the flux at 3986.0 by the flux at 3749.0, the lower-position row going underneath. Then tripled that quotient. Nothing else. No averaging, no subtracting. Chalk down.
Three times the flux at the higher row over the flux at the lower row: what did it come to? 2.63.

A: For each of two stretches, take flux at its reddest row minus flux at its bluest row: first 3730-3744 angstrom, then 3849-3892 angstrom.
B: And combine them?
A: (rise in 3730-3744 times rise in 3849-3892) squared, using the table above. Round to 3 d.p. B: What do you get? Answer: 0.012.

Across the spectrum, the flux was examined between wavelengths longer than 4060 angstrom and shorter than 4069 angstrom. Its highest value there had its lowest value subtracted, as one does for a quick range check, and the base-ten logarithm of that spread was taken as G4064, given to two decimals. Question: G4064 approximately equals -0.68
